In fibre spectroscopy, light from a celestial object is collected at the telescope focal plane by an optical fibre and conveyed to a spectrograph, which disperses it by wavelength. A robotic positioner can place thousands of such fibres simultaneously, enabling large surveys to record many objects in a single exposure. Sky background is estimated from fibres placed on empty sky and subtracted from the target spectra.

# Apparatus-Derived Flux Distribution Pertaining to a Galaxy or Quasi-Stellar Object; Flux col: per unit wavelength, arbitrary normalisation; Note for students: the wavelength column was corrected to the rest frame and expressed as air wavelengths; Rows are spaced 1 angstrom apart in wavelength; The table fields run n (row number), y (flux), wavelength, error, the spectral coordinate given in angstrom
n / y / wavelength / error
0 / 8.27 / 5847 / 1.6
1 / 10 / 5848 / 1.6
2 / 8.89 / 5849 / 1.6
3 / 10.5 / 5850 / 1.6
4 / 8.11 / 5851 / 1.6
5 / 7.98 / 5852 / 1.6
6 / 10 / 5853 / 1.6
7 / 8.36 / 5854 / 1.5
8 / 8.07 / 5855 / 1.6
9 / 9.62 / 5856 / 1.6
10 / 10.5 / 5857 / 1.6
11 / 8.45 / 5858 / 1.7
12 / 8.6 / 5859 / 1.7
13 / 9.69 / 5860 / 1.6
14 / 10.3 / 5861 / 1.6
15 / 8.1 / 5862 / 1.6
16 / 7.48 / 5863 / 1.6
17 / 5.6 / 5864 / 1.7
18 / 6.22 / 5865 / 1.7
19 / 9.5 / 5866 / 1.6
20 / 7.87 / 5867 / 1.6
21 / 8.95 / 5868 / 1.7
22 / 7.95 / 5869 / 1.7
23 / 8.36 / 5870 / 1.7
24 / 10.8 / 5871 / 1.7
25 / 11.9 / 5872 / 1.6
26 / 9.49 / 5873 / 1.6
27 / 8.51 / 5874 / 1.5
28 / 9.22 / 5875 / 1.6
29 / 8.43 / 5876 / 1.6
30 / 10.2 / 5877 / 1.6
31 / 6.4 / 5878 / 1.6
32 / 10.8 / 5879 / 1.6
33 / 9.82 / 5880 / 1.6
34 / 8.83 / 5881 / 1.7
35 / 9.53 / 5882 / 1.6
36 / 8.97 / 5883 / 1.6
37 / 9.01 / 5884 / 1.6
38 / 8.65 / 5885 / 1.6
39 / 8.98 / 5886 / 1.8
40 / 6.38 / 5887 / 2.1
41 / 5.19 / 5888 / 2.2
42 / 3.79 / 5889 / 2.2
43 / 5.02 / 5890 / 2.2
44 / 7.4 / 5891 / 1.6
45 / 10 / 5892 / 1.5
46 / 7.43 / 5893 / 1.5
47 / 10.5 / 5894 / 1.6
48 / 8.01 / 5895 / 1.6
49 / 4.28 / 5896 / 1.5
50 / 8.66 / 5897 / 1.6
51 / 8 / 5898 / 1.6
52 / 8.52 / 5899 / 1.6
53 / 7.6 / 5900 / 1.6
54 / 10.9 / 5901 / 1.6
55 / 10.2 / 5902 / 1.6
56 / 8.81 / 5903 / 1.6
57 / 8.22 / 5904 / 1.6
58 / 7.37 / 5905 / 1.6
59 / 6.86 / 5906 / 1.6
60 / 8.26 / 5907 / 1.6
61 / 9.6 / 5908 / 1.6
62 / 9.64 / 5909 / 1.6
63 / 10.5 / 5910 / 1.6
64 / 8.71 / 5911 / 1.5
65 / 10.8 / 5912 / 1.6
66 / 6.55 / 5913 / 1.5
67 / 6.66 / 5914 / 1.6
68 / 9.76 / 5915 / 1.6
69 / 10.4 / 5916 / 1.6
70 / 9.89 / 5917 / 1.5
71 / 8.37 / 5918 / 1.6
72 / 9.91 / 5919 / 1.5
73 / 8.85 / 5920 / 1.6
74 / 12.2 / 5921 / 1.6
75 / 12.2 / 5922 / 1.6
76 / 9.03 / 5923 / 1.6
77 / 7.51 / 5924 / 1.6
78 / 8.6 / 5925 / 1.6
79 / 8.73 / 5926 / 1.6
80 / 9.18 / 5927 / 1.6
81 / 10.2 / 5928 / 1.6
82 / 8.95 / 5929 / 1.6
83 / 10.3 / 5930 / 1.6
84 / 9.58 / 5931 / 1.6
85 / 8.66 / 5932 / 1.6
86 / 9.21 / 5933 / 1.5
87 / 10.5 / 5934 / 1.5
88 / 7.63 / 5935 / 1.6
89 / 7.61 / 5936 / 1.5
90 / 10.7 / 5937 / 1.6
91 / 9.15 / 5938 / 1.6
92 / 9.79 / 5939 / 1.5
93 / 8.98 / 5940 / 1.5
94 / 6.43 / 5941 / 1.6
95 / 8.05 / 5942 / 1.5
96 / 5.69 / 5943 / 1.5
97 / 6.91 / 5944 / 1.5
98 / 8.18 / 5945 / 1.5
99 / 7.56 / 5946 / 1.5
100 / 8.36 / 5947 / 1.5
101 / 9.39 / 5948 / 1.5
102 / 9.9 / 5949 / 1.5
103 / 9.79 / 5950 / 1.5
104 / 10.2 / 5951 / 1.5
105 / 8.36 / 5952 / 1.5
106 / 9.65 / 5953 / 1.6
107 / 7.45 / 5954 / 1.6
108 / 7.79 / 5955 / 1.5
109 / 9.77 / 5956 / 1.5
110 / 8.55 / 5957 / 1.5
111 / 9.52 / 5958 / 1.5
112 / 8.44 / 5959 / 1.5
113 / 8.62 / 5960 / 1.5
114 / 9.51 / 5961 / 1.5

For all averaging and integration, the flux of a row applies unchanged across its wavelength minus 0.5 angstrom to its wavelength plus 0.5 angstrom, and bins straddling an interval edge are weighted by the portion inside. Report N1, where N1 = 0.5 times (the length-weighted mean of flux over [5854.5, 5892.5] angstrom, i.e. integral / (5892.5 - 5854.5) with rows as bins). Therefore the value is 4.2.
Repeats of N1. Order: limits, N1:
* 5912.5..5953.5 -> 4.5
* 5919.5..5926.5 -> 4.8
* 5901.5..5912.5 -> 4.5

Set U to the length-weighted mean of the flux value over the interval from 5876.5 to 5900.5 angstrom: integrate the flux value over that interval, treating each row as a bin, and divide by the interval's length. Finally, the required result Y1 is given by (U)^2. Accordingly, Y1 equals 64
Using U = 8.0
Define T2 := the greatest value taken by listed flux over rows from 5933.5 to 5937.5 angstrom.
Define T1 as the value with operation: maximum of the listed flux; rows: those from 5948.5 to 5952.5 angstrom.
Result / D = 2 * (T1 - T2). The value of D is -1.0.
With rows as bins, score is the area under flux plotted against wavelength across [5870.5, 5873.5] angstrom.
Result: 32.2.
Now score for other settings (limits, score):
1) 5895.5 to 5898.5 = 20.9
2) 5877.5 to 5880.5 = 27.0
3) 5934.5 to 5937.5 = 25.9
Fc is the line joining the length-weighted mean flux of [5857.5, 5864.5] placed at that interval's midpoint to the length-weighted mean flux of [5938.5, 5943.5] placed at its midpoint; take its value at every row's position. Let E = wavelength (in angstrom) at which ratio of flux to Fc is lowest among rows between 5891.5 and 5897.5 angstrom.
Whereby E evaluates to 5896 angstrom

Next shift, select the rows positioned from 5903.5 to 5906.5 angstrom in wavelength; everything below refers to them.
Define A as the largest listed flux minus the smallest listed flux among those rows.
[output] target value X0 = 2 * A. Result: 2.7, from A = 1.4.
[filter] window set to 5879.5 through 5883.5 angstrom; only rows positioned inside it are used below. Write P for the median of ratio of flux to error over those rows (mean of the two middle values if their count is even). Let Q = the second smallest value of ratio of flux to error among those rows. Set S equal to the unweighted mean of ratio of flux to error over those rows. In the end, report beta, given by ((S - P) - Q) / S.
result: -0.99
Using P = 5.78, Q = 5.6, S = 5.7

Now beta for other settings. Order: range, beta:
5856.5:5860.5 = -0.88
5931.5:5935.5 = -0.92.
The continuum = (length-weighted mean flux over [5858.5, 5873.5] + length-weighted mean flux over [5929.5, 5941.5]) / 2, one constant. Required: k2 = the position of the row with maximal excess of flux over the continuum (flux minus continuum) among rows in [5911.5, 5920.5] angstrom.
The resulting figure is 5912 angstrom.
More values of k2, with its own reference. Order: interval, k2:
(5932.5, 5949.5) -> 5937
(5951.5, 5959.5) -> 5956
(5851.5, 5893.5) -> 5872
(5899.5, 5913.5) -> 5901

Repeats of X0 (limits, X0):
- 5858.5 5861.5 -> 3.4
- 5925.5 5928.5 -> 2.9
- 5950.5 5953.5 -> 3.7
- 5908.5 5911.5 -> 3.6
